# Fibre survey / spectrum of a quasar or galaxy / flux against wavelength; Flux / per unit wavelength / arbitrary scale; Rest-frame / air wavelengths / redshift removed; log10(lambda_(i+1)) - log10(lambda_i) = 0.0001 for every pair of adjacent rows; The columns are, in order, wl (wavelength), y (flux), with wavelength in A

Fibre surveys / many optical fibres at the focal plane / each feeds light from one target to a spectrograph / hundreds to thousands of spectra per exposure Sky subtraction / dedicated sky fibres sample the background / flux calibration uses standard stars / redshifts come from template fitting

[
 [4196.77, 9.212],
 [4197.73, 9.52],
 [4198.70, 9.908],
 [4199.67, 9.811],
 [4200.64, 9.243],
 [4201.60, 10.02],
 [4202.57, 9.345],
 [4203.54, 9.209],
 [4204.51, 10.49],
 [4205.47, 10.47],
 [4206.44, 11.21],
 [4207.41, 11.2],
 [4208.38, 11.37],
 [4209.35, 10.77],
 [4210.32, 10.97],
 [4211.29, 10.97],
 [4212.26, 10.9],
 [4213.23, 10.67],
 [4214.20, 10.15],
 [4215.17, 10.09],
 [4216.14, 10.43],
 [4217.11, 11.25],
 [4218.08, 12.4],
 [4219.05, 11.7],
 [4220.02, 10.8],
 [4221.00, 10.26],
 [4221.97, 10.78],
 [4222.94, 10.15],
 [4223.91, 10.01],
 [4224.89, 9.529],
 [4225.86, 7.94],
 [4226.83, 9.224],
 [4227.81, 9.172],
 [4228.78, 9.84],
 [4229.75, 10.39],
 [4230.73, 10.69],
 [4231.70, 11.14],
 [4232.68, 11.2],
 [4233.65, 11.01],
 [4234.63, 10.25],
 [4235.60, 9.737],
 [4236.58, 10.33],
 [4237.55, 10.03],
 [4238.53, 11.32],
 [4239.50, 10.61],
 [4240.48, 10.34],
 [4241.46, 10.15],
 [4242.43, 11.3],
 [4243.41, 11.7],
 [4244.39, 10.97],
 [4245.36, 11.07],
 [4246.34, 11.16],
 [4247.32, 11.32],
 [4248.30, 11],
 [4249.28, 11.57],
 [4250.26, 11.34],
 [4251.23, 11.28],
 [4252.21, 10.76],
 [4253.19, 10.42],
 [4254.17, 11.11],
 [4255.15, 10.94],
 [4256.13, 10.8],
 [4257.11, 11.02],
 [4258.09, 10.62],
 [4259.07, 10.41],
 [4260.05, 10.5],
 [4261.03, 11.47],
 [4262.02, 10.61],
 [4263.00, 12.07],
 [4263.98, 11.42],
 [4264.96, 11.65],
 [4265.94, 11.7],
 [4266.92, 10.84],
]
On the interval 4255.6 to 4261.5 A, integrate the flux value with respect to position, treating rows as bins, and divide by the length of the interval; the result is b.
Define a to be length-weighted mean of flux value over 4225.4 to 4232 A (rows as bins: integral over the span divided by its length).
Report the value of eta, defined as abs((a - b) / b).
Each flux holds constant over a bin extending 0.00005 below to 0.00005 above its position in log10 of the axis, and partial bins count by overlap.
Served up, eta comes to 0.10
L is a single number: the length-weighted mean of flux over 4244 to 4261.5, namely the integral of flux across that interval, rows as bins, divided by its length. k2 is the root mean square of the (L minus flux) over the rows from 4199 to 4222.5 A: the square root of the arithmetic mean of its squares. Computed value 0.85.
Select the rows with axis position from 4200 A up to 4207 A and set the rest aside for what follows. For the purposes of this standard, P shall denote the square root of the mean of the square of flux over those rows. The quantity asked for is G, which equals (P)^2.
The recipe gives 100.5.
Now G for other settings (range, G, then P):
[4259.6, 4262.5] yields 118.1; 10.9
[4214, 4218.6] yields 118.8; 10.9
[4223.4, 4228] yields 84.7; 9.2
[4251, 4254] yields 117.2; 10.8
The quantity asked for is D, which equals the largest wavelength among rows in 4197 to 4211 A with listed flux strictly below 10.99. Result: 4210.32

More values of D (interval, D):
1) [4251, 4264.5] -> 4262.02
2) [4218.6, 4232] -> 4230.73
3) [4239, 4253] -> 4252.21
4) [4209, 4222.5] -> 4221.97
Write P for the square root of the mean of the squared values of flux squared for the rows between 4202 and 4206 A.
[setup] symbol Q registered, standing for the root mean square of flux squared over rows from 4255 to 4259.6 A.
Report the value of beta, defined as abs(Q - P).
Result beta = 17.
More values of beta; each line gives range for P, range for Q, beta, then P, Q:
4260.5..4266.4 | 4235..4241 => 24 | 133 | 109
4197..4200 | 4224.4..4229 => 10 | 95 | 85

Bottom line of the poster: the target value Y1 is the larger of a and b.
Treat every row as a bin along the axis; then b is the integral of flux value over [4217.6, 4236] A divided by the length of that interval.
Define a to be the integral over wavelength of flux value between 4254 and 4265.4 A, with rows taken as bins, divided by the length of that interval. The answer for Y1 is 11.0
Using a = 11.0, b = 10.3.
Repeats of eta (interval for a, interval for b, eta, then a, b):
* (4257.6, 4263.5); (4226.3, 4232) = 0.09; 10.9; 10.0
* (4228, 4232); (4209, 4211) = 0.04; 10.4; 10.9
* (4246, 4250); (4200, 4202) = 0.17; 11.3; 9.7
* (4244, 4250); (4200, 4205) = 0.16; 11.2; 9.7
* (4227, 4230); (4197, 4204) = 0.01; 9.7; 9.6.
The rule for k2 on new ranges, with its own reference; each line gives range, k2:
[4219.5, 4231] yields 1.35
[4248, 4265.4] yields 0.46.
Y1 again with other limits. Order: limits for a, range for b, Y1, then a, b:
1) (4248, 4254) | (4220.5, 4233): 11.1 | 11.1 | 10.0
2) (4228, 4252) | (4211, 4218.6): 10.9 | 10.8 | 10.9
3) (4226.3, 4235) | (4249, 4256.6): 11.0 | 10.3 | 11.0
